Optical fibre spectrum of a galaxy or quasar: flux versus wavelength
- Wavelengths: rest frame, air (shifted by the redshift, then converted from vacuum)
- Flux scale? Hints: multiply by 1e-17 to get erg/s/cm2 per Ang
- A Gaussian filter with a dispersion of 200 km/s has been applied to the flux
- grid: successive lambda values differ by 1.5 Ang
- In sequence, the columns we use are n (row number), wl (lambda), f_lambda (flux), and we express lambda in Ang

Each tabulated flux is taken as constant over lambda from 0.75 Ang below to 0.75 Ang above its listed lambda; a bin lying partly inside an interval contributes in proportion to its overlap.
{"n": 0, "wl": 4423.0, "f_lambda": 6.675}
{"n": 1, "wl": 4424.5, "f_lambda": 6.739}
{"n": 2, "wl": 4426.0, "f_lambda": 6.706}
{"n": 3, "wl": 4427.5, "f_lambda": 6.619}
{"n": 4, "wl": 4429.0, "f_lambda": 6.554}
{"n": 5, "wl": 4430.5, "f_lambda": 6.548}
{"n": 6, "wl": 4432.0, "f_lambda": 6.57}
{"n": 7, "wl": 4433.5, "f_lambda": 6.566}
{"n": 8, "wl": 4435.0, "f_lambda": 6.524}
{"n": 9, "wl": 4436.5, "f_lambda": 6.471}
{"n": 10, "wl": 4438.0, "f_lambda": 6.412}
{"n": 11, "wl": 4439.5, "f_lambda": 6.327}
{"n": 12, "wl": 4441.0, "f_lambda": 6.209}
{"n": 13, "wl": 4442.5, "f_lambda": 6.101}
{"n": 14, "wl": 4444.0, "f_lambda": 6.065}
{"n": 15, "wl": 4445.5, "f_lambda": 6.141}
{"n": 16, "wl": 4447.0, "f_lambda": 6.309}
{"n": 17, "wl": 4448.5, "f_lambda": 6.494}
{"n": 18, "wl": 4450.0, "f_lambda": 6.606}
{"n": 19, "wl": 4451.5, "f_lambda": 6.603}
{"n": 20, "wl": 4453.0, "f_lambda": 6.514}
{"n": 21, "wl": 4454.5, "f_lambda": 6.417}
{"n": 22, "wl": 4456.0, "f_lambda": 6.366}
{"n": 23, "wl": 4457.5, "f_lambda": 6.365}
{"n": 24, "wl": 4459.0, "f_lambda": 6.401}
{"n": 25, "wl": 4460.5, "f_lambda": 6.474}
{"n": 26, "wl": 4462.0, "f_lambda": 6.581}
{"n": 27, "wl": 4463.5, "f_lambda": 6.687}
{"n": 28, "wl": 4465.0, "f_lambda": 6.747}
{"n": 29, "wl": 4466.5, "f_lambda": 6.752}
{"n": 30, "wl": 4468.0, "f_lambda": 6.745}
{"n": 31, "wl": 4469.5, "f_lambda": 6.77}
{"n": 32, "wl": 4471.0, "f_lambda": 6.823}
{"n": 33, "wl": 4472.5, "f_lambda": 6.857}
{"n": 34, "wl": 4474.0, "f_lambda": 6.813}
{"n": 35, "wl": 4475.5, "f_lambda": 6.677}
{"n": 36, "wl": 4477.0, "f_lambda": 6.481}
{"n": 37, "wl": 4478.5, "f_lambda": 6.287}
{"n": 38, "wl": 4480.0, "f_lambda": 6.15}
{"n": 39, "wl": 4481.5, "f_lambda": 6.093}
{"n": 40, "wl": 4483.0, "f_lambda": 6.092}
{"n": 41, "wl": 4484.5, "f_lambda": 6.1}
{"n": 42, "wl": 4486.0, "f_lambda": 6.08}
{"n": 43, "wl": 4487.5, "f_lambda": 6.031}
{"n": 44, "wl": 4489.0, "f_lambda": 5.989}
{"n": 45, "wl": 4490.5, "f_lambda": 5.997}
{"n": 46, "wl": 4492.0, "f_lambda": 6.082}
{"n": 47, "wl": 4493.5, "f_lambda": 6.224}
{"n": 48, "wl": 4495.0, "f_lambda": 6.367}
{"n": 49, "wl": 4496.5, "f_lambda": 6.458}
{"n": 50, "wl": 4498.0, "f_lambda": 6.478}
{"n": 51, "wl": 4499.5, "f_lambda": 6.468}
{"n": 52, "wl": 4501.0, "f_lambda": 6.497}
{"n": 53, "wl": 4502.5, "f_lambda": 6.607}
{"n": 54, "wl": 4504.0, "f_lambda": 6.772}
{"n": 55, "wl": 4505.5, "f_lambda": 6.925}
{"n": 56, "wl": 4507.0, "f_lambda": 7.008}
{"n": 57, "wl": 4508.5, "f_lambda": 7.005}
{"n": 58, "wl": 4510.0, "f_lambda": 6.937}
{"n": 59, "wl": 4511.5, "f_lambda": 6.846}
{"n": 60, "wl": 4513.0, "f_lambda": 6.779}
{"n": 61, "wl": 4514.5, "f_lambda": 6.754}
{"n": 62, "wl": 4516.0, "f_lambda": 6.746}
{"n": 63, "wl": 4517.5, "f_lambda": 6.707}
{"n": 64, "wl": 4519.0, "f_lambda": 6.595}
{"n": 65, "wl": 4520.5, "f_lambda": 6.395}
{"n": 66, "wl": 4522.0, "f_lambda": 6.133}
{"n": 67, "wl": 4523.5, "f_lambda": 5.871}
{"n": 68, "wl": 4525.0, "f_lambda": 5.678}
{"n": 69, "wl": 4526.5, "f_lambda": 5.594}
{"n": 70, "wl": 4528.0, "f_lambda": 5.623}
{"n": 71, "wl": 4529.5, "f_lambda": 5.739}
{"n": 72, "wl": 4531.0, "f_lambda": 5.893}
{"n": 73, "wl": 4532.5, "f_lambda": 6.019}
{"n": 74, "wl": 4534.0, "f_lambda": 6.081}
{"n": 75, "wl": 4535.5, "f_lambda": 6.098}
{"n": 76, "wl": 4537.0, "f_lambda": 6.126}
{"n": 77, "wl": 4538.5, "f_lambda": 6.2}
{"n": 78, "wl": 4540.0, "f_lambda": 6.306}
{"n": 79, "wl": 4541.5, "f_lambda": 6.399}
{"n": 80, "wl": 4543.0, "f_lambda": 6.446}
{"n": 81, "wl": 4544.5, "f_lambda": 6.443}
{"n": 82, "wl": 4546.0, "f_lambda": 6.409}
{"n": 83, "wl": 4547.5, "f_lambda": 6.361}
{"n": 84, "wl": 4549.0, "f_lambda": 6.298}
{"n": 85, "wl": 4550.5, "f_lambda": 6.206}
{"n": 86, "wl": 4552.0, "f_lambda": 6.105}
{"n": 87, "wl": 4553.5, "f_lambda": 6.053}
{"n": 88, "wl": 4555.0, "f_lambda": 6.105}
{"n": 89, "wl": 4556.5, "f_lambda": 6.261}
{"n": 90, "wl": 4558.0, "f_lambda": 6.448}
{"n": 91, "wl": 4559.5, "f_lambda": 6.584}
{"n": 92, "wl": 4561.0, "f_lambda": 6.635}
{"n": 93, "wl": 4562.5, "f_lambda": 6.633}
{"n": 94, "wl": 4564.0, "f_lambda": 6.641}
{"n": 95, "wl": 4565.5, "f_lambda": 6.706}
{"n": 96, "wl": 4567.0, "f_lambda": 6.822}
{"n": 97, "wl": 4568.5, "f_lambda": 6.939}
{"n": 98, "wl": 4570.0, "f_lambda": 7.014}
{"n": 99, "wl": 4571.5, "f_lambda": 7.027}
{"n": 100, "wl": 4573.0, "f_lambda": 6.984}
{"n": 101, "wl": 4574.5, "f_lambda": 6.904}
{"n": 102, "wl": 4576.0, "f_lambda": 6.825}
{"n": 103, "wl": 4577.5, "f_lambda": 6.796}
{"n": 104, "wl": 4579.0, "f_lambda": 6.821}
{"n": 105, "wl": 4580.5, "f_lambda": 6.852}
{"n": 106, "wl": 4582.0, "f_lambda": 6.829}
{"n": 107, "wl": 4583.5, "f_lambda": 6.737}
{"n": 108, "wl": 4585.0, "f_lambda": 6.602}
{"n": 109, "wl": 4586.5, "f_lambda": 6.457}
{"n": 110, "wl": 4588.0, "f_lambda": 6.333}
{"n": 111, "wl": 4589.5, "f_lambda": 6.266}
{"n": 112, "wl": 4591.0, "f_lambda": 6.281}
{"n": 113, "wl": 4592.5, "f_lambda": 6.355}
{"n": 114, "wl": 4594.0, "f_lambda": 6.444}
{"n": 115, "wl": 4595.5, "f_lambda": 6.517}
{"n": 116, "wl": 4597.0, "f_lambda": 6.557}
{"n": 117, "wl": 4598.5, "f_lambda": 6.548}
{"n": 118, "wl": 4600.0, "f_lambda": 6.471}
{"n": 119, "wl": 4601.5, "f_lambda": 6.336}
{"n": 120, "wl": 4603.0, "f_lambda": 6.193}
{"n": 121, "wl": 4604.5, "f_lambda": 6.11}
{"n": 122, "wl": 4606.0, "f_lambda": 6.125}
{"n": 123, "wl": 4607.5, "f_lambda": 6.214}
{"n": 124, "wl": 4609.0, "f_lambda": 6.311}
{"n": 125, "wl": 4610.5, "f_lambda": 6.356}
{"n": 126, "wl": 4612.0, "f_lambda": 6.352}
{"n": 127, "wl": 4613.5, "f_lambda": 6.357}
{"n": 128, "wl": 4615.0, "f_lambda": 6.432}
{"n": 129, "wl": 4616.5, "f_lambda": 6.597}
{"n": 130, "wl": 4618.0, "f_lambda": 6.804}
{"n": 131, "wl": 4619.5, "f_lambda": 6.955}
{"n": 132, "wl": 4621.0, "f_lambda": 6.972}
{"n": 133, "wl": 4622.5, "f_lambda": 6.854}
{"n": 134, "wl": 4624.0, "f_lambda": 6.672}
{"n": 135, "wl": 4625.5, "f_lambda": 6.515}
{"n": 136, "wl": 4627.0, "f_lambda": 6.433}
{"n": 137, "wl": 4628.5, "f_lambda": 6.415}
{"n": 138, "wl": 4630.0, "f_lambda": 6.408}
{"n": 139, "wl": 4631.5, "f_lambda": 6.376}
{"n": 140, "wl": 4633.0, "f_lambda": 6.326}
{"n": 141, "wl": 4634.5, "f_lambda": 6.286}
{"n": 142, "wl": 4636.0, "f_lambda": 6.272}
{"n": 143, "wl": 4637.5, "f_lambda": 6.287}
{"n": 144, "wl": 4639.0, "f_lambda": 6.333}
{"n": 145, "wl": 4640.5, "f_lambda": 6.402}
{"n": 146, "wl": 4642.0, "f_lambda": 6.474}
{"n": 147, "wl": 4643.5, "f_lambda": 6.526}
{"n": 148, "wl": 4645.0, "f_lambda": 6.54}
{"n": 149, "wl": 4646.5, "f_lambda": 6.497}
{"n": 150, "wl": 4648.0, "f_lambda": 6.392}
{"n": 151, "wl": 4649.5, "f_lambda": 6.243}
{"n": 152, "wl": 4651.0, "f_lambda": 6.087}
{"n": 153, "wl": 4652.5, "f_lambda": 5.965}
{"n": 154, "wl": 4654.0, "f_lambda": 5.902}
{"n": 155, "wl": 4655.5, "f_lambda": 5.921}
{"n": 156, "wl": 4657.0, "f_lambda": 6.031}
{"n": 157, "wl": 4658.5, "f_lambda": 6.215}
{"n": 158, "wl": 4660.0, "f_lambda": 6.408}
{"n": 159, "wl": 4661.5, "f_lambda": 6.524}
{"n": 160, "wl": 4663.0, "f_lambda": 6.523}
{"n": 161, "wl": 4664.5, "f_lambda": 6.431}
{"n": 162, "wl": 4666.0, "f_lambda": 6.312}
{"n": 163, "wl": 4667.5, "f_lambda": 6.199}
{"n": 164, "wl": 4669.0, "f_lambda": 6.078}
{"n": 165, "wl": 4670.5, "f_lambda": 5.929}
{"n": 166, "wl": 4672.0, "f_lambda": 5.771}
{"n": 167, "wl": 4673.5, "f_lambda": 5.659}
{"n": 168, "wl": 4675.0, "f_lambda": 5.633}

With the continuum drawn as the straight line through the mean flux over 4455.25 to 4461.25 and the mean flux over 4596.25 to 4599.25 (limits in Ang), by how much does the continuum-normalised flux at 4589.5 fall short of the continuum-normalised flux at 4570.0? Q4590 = 0.12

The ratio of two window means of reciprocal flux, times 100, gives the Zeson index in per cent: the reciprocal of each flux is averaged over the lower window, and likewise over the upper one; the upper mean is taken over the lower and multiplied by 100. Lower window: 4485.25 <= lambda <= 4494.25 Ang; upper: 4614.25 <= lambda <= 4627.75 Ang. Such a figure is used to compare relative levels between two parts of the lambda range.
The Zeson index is 91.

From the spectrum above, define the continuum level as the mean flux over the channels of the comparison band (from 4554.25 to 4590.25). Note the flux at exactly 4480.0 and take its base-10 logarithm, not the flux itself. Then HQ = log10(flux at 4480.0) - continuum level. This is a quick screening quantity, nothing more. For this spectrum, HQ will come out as -5.89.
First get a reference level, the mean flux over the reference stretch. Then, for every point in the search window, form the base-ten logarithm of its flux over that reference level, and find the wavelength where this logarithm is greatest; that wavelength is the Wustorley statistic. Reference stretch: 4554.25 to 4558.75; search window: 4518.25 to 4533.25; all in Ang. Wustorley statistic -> 4519.0 Ang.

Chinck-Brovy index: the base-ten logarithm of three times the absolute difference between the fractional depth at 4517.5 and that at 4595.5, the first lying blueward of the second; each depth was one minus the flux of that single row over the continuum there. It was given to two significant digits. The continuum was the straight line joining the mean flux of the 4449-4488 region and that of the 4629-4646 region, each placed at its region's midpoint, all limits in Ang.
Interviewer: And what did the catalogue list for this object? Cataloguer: -1.2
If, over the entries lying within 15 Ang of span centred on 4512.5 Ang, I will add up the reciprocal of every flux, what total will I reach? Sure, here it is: 1.46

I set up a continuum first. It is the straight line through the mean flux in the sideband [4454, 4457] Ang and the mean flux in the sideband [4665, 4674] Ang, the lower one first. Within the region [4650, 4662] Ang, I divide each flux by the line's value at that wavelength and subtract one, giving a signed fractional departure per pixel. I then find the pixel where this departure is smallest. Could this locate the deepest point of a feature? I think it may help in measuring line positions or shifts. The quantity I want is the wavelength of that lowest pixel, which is 4654.0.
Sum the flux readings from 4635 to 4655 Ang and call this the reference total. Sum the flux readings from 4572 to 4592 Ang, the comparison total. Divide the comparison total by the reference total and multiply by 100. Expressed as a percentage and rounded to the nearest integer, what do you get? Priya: 106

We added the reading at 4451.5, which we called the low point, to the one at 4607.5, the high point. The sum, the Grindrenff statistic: 12.82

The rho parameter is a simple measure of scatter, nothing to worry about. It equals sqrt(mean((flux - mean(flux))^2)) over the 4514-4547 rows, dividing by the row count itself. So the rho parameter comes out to 0.35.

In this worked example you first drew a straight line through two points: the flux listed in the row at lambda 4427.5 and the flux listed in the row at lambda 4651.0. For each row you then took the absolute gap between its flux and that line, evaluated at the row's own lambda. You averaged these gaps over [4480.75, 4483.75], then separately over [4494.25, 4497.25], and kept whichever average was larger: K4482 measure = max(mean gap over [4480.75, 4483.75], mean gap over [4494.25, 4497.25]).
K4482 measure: 0.40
